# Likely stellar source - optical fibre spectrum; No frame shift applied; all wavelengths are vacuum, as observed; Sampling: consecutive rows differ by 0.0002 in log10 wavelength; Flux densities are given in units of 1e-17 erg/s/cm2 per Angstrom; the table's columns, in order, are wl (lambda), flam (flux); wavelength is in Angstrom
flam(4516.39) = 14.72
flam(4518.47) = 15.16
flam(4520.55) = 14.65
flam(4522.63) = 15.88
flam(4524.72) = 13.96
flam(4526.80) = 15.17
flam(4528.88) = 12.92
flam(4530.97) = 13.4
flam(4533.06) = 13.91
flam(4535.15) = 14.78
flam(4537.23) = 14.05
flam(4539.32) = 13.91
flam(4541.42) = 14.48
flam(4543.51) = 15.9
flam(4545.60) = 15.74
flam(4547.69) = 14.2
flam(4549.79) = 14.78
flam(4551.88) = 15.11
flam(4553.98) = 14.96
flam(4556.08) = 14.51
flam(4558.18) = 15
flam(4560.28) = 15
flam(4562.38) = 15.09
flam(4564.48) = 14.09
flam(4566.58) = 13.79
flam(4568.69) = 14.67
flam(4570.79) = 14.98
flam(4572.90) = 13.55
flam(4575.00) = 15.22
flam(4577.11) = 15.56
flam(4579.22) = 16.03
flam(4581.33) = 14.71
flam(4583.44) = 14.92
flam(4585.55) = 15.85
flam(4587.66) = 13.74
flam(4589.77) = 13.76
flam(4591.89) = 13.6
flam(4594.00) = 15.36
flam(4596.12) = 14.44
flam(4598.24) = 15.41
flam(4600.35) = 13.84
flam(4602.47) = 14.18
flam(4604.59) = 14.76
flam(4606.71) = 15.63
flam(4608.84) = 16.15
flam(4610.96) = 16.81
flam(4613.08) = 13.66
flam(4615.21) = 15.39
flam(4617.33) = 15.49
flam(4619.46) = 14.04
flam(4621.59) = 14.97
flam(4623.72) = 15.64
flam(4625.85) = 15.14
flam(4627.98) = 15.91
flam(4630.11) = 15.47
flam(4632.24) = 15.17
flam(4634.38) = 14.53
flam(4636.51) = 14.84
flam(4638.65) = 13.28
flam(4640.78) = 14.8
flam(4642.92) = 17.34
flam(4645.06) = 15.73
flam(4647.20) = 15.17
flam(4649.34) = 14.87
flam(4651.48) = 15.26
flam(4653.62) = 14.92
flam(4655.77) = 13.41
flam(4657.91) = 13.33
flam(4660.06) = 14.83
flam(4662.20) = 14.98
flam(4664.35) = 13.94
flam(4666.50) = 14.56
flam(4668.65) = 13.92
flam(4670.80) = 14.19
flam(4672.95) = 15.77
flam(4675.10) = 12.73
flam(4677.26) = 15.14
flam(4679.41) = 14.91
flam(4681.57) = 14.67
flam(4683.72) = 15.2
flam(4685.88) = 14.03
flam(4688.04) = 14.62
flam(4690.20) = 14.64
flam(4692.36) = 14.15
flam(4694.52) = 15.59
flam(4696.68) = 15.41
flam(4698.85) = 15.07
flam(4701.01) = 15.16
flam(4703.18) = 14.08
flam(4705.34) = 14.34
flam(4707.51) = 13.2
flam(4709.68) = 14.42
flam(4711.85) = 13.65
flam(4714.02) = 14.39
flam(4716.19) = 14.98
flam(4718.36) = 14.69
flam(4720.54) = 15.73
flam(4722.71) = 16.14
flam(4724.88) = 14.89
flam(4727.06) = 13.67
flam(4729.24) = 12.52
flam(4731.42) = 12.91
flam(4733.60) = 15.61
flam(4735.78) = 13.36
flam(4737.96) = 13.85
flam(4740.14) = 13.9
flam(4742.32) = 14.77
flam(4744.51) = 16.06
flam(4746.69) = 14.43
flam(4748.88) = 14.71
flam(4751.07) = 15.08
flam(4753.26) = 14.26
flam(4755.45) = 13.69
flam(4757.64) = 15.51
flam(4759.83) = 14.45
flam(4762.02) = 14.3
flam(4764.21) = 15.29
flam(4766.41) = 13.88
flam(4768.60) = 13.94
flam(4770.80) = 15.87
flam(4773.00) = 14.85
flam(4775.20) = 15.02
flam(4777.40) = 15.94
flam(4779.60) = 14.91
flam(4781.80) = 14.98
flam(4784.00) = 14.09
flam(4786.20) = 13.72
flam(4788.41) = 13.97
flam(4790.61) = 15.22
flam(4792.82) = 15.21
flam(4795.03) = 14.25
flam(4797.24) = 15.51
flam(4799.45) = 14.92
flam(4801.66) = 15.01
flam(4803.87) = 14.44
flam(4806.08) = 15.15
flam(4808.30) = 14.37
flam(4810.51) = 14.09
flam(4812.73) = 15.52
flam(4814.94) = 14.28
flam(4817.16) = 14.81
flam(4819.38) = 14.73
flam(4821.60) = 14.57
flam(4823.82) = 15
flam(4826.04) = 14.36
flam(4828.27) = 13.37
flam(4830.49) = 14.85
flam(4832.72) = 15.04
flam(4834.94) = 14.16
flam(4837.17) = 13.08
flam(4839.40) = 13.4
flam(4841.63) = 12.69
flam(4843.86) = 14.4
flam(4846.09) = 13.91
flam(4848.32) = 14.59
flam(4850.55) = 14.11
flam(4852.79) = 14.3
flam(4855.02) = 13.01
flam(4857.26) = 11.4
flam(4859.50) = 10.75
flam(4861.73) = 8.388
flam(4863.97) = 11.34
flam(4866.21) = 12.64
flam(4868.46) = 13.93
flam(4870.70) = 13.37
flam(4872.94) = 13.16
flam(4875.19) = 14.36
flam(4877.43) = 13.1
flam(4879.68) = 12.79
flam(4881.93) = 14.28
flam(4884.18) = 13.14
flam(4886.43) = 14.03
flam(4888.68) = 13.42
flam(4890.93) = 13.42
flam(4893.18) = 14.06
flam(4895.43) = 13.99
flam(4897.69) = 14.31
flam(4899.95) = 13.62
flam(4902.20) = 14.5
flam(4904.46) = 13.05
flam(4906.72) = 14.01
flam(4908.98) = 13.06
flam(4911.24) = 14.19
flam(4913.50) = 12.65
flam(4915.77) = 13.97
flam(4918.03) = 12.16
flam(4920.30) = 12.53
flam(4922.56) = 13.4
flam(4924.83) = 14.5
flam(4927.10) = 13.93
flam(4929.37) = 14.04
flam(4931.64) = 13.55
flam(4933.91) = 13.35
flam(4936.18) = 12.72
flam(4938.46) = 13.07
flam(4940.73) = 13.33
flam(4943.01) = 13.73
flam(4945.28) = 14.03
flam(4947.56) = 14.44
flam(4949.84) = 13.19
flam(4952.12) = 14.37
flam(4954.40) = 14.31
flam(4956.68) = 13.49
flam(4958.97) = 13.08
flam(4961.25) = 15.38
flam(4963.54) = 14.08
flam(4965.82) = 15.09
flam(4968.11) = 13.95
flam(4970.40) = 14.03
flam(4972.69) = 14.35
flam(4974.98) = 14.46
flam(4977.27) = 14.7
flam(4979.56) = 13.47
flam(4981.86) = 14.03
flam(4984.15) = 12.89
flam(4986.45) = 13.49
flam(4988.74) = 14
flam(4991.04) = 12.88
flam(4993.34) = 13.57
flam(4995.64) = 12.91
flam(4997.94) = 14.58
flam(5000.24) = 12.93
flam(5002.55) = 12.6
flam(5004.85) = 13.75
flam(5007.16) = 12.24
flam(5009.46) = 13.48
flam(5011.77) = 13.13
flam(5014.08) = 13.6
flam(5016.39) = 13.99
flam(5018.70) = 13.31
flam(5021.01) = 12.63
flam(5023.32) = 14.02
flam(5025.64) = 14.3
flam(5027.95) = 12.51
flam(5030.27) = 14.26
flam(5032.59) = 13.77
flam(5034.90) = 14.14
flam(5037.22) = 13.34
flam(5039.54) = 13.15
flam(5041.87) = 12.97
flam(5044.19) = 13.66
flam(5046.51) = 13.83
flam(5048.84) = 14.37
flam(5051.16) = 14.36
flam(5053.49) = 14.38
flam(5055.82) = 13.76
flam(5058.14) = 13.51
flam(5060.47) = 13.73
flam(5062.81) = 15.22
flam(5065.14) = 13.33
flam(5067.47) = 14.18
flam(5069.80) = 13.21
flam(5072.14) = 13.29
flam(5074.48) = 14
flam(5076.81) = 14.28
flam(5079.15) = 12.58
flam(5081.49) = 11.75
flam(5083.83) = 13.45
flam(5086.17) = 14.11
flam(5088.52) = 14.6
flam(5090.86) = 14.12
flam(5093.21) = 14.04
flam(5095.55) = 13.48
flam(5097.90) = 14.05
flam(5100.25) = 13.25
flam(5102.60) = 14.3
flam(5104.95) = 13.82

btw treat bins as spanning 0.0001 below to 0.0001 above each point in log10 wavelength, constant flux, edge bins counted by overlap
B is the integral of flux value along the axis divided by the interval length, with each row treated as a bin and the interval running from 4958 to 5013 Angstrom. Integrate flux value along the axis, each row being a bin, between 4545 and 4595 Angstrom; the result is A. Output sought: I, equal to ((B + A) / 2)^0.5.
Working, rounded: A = 738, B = 13.7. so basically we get 19.4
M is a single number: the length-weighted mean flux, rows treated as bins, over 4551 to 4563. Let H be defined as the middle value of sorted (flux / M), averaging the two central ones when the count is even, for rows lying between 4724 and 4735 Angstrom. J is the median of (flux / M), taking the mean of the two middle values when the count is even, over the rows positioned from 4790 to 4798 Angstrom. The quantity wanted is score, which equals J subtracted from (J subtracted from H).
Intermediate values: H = 0.92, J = 1.02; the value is -1.12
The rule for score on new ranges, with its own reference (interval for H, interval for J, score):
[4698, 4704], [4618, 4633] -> -1.02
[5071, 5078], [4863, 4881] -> -0.82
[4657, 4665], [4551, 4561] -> -1.05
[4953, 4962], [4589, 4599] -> -1.00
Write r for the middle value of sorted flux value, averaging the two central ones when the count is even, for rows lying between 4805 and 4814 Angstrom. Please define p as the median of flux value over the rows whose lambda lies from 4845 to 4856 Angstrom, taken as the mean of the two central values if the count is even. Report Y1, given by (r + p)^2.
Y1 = 833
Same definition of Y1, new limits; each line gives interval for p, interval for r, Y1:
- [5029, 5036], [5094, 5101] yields 763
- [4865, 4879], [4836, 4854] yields 744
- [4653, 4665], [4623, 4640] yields 873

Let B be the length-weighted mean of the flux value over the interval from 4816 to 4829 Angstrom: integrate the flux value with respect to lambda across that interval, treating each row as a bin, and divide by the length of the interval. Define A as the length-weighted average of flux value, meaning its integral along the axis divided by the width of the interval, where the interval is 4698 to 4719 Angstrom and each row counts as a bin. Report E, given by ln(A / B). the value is -0.01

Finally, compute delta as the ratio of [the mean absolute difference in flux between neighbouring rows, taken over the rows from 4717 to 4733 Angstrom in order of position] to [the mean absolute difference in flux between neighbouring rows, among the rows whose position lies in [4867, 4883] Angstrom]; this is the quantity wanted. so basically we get 1.1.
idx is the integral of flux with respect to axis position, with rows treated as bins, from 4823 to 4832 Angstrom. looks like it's 130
